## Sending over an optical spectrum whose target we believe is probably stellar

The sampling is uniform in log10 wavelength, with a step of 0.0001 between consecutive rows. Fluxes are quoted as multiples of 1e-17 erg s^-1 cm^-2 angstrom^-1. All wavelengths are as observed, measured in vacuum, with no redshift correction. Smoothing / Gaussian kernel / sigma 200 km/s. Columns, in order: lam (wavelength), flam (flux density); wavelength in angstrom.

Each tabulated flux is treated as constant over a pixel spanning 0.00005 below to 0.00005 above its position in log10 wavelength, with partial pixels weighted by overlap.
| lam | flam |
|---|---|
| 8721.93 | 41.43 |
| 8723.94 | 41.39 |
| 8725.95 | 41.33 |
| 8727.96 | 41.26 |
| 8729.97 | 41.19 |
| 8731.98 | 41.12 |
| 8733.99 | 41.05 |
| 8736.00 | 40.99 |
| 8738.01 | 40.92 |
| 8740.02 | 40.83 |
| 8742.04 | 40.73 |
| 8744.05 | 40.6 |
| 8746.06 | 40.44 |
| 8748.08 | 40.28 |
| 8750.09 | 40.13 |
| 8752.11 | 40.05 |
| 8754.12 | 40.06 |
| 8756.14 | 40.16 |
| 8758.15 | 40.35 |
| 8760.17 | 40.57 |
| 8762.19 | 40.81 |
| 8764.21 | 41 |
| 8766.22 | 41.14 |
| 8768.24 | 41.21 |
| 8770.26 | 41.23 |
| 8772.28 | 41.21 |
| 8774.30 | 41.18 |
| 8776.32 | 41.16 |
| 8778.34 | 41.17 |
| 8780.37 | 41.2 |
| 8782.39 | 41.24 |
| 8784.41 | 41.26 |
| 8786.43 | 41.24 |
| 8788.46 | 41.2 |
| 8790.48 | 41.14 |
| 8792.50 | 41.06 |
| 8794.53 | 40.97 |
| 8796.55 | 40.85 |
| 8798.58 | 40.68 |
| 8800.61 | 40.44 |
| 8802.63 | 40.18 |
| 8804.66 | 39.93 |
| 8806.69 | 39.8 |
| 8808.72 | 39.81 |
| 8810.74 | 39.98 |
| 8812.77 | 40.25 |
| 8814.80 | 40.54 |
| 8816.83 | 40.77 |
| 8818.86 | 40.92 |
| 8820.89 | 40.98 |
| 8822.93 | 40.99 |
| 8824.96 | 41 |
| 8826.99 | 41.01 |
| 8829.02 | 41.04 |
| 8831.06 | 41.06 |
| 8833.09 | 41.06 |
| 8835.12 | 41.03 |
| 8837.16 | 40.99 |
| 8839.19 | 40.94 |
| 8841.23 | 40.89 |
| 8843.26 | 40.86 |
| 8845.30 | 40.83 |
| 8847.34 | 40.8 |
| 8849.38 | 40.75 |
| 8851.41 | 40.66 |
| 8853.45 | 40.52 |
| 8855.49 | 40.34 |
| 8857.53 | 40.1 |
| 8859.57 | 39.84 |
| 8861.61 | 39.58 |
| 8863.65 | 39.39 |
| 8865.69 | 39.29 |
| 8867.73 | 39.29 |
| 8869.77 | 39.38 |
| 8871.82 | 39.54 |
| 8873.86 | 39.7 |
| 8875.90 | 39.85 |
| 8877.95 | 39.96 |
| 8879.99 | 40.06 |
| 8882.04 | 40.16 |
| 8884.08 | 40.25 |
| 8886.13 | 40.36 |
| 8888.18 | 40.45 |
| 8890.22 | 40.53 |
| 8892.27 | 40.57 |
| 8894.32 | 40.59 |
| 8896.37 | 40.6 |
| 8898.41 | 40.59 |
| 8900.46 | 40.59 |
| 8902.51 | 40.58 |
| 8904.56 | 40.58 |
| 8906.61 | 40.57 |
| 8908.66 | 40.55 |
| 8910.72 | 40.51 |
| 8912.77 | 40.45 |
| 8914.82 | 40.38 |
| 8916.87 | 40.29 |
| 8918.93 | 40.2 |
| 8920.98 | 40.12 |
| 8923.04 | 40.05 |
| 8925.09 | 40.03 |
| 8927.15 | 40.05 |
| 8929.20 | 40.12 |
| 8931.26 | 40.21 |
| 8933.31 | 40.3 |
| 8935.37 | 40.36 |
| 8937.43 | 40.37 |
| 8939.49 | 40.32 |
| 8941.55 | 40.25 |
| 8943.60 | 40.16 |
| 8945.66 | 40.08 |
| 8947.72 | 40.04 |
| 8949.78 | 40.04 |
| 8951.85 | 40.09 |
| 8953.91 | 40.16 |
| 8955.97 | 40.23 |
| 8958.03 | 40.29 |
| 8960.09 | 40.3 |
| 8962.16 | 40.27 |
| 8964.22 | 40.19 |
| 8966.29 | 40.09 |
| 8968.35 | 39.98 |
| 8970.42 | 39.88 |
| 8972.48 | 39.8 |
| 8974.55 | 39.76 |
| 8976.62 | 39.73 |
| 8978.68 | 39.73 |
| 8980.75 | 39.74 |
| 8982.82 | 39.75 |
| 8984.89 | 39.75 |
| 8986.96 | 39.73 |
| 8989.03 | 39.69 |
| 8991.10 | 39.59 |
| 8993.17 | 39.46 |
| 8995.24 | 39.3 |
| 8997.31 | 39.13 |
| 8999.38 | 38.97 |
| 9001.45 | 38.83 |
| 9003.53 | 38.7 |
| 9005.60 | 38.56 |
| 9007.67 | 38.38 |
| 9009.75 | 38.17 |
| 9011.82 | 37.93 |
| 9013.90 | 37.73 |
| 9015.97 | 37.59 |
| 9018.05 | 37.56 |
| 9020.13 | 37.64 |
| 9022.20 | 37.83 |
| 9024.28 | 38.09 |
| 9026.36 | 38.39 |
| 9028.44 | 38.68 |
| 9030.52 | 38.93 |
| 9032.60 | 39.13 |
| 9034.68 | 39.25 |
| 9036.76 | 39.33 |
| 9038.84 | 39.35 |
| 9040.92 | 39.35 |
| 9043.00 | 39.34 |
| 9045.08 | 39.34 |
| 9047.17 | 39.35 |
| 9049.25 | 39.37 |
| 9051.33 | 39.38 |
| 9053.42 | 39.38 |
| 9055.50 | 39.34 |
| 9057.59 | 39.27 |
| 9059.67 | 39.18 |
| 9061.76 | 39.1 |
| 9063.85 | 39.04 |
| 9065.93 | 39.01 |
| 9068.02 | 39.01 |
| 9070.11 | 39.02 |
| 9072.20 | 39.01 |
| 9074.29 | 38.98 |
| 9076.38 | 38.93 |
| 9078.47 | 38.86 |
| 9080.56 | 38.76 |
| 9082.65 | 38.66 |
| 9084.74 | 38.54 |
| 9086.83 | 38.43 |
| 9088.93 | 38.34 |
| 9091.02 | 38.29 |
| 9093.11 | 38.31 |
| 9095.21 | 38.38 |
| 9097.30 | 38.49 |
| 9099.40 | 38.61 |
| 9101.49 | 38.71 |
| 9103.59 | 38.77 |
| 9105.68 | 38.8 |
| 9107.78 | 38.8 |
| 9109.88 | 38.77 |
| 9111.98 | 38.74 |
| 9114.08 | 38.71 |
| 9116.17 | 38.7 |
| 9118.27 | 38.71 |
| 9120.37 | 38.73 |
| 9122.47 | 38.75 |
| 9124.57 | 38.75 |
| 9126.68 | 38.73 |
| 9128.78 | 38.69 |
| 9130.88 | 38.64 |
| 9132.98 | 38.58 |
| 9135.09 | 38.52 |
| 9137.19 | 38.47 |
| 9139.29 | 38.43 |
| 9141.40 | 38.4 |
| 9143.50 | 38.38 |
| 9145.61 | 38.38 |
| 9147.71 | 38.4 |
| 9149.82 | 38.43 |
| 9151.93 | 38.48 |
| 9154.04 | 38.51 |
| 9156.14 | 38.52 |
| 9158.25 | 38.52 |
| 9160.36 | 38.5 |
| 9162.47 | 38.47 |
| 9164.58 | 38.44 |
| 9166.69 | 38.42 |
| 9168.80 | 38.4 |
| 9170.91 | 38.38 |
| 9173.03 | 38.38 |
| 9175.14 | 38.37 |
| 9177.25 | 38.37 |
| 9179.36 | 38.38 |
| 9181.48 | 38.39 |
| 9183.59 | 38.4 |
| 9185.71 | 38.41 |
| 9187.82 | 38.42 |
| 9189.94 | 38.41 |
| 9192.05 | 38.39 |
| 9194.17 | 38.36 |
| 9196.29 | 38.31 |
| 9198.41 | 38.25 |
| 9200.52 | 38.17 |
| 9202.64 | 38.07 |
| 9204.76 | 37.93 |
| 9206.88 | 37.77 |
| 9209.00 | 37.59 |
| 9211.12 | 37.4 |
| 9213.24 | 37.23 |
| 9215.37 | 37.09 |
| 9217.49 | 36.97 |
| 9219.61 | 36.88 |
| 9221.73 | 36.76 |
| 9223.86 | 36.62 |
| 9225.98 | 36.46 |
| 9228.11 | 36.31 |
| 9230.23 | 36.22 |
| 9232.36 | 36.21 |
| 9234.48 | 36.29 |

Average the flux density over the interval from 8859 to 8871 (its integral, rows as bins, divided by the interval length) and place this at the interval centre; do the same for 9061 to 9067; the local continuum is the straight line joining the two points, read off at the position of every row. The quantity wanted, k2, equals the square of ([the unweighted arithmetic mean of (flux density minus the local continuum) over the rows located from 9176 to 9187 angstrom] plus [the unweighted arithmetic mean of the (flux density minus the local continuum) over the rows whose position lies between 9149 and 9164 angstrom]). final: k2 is 0.69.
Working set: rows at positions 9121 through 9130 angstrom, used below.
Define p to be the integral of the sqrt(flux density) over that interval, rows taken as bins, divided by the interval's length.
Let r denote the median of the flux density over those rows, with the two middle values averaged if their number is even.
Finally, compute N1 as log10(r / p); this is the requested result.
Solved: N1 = 0.794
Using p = 6.22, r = 38.7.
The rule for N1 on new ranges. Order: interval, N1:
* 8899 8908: 0.804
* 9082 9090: 0.793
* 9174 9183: 0.792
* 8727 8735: 0.807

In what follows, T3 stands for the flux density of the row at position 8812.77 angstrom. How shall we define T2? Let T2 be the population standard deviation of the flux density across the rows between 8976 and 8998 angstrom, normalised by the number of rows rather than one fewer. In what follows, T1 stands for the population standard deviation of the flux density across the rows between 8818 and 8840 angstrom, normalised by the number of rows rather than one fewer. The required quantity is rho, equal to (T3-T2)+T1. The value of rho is 40.1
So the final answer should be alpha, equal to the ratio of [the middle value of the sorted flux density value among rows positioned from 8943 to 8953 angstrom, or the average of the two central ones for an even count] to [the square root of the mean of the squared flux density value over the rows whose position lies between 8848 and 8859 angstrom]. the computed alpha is 0.99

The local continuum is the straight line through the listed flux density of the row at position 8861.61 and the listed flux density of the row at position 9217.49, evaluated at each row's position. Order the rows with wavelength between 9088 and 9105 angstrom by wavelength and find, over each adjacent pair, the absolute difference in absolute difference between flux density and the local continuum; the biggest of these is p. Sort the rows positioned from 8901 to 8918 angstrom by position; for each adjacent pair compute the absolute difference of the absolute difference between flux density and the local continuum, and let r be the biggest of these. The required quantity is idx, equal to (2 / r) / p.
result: 197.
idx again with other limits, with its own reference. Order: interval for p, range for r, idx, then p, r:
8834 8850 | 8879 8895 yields 456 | 0.04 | 0.125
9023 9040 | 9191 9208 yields 45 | 0.31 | 0.144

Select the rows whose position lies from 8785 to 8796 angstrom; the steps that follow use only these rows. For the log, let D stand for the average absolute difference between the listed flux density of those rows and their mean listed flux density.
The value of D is 0.09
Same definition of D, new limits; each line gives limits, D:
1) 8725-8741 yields 0.14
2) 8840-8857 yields 0.15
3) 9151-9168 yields 0.03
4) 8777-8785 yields 0.03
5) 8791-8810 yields 0.43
